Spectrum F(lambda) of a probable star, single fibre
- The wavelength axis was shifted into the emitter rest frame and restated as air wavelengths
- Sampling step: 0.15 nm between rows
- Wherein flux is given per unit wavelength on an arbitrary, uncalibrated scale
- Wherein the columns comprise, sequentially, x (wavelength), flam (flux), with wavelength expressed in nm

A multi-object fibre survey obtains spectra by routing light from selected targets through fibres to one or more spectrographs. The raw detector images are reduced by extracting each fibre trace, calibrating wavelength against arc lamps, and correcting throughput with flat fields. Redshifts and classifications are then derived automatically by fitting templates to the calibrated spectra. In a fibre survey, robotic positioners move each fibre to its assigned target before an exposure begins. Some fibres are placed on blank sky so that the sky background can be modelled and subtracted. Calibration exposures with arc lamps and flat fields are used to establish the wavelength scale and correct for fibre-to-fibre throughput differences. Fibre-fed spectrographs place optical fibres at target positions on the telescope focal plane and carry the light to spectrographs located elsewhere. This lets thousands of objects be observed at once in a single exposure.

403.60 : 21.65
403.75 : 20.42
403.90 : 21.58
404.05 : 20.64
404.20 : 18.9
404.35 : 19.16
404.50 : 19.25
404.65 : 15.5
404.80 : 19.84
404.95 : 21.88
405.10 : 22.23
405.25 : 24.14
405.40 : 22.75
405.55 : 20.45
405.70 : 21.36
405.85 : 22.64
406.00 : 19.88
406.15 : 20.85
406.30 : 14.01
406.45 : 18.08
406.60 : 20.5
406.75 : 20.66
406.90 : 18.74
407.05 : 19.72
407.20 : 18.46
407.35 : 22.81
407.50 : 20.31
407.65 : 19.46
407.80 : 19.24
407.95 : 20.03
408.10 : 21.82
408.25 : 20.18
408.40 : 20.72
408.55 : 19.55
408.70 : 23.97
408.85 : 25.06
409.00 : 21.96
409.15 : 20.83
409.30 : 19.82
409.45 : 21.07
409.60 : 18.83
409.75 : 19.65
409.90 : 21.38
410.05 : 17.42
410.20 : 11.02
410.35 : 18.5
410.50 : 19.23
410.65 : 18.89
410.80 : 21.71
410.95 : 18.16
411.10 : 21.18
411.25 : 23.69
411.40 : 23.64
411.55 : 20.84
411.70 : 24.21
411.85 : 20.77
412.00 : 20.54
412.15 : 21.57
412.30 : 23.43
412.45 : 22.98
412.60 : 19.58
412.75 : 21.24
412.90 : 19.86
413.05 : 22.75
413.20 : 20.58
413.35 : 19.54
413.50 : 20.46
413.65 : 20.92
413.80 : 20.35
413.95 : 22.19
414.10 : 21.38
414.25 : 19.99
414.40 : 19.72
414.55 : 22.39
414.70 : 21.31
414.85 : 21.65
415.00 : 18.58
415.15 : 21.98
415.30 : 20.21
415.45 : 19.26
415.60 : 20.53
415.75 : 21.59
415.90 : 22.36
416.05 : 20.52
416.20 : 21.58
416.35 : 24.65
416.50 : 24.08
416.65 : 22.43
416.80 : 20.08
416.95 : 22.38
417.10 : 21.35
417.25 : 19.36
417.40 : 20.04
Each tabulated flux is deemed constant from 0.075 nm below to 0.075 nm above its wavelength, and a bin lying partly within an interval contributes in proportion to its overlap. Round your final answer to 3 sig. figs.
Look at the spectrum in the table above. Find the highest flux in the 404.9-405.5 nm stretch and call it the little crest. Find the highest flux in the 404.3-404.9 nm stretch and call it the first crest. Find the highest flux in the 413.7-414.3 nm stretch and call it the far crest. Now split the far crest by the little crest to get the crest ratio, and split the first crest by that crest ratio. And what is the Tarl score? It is 21.6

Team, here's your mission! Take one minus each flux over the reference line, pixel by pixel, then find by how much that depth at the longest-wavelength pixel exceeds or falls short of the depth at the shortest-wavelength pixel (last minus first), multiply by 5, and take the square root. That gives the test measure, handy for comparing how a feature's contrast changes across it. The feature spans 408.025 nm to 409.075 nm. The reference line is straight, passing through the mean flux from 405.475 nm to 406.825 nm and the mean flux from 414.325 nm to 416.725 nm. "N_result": 0.1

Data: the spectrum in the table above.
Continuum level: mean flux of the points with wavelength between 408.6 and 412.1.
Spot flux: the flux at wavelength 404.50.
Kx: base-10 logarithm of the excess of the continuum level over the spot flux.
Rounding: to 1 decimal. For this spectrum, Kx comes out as 0.1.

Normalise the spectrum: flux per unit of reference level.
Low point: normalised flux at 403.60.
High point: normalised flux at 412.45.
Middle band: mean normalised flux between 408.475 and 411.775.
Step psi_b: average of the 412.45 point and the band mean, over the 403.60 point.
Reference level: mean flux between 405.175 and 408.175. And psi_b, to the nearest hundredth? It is 1.00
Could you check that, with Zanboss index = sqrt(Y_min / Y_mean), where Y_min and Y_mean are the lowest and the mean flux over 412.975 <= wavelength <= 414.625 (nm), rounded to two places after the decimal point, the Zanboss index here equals 0.97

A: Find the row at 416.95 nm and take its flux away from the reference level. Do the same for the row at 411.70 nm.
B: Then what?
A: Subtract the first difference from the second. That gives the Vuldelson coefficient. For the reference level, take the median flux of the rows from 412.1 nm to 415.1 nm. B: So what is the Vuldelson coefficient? -1.8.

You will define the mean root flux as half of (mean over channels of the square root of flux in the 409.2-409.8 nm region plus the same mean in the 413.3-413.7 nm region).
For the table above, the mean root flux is 4.48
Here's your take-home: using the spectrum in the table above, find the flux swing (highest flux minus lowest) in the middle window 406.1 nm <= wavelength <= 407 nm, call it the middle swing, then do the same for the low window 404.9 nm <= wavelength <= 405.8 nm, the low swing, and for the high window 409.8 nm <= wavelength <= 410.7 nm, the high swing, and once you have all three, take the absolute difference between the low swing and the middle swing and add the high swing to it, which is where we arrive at 13.5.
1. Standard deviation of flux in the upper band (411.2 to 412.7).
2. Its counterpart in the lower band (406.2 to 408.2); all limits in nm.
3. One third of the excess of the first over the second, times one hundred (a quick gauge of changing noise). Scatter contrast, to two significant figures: -16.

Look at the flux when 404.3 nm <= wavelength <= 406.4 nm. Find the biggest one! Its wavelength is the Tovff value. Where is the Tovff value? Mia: 405.25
